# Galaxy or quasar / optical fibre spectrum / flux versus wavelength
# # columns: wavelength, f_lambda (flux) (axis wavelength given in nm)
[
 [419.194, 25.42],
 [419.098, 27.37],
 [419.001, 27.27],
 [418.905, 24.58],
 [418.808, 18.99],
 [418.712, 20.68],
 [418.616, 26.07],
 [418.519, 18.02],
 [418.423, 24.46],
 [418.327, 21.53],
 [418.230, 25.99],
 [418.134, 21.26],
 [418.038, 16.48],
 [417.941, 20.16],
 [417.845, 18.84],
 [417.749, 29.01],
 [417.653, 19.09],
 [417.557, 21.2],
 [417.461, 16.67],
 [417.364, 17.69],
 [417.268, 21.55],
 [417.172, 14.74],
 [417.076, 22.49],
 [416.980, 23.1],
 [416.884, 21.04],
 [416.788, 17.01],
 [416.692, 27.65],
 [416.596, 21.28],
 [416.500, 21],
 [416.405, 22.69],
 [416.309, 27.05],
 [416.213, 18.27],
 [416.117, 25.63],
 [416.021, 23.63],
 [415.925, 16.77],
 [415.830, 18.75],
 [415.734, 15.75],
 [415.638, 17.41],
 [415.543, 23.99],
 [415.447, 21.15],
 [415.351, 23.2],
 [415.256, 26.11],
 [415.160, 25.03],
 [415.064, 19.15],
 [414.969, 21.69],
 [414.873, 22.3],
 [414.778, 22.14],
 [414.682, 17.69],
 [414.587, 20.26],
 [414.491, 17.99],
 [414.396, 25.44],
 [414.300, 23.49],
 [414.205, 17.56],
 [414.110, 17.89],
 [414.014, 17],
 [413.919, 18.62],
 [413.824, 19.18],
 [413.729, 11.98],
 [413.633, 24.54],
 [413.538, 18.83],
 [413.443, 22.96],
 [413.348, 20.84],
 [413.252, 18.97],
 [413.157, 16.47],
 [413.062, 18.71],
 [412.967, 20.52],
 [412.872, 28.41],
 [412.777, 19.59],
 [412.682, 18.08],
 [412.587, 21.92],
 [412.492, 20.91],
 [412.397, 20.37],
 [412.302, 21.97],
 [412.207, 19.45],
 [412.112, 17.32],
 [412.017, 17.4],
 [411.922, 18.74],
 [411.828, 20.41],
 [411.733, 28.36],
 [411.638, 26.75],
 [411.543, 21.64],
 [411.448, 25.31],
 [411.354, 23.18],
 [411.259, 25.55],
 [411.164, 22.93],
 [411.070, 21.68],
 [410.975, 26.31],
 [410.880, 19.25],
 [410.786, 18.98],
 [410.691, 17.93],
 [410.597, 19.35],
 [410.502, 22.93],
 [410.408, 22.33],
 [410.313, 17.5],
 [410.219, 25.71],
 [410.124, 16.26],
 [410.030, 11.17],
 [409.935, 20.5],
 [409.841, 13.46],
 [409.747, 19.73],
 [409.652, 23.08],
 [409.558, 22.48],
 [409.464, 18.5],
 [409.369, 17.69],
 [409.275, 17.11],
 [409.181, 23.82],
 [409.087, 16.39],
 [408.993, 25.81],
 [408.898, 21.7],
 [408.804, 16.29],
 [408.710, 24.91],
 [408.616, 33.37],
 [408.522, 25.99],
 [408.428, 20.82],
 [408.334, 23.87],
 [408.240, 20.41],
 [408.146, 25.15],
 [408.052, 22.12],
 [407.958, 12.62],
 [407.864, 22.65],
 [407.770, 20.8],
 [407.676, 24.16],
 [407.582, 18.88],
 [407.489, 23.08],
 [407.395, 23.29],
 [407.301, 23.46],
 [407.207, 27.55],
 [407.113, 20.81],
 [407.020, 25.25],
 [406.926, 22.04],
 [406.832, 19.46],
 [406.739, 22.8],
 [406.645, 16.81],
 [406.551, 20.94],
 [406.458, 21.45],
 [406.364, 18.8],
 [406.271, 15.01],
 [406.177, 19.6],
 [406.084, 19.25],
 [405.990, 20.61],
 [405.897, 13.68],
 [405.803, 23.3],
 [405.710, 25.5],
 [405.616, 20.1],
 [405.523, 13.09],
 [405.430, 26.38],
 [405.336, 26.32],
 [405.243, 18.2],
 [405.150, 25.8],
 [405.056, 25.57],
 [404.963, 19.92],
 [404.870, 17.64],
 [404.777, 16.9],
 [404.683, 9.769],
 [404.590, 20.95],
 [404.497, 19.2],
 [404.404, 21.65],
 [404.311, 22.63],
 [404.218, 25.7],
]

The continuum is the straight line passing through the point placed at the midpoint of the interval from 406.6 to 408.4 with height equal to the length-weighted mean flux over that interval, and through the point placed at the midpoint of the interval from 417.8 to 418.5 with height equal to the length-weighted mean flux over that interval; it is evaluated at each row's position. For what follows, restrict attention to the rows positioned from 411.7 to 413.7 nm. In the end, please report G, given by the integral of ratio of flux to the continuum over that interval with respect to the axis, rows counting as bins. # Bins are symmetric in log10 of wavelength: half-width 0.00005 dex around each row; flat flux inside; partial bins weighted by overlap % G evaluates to 1.91 nm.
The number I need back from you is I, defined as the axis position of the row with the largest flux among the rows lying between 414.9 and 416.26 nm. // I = 415.256 nm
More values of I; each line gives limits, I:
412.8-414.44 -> 412.872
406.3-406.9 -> 406.739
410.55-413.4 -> 412.872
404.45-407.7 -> 407.207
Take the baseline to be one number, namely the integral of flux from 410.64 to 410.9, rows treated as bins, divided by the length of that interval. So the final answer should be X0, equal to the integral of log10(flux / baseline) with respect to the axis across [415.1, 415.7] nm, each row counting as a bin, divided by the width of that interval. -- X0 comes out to 0.08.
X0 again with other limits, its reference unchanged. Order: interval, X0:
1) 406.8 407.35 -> 0.09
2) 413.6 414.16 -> -0.03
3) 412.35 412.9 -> 0.05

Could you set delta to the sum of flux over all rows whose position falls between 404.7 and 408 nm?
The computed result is 732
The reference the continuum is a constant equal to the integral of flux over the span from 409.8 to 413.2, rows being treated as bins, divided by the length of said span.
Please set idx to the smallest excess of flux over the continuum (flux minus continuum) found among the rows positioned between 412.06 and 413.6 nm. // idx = -4.3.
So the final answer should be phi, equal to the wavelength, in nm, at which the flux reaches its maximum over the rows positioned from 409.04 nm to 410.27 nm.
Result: 410.219 nm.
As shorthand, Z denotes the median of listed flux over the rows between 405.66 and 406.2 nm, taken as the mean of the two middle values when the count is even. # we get 20.1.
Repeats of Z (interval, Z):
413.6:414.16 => 18.3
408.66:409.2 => 22.8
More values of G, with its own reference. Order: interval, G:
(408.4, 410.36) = 1.86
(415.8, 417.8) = 2.01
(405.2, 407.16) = 1.83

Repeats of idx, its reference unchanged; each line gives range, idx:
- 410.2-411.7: -3.3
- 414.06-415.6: -3.2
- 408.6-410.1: -9.6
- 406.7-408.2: -8.2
